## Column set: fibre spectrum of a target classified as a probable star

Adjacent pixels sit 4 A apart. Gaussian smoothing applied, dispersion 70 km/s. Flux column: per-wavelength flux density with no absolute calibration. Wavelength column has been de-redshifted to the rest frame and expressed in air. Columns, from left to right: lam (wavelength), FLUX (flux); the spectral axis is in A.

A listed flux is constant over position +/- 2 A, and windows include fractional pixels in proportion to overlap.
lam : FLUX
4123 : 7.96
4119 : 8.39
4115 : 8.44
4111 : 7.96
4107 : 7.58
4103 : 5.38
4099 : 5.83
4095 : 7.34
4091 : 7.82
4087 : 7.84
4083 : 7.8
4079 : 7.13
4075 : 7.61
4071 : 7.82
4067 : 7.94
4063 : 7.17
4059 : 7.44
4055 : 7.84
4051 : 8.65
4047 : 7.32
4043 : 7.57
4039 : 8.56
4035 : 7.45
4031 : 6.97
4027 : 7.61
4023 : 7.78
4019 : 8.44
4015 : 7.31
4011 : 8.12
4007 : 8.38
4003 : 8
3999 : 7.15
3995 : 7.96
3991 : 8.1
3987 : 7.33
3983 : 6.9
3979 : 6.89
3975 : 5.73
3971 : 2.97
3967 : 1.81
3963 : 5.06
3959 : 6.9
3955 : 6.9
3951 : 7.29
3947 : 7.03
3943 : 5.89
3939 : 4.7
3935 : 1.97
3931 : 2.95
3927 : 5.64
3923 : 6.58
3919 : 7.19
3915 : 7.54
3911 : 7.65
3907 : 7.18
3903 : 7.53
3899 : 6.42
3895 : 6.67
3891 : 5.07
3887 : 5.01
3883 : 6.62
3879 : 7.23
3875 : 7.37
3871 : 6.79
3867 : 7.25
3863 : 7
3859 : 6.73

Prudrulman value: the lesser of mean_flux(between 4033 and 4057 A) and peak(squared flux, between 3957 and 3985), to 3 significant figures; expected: 7.90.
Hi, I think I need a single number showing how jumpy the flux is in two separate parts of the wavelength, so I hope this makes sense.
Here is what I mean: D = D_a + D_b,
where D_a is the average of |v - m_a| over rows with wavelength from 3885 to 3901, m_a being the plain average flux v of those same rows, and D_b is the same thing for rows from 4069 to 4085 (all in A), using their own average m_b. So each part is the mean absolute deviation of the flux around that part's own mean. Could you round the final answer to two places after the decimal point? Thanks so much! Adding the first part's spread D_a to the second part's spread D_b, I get 0.98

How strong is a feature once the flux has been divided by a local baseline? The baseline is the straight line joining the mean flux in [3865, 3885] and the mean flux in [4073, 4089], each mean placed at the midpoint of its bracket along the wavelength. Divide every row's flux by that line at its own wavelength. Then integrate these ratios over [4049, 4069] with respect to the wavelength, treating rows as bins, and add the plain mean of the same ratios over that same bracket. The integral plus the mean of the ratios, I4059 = 21.8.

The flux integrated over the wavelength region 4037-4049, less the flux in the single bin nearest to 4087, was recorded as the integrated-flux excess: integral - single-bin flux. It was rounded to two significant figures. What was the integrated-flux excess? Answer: 86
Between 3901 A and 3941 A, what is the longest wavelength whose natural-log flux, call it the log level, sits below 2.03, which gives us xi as 3939 A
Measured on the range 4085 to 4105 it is 4103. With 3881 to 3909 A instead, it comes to 3907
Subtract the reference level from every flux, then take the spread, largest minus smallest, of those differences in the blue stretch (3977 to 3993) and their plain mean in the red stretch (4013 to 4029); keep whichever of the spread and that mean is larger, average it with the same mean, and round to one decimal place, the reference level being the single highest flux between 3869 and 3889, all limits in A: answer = 0.8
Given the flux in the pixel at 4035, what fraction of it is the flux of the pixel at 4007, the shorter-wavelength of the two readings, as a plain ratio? 1.12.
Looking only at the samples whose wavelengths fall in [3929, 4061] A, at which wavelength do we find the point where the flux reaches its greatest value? 4051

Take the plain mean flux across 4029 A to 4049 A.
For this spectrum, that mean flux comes 7.57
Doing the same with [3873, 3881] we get 7.30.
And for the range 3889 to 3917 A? 6.87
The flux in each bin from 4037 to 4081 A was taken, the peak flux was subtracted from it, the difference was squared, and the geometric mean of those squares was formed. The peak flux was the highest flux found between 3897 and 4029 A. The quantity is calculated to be 0.40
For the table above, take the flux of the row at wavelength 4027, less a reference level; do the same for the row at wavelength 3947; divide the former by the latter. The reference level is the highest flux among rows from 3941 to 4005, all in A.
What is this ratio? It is 0.5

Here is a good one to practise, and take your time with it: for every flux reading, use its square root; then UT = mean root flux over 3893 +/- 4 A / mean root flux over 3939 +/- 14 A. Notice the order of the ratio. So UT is 1.10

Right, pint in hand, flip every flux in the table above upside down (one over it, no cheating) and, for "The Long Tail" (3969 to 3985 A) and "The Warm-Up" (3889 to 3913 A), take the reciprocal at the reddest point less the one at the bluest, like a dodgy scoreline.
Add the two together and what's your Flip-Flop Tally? -0.26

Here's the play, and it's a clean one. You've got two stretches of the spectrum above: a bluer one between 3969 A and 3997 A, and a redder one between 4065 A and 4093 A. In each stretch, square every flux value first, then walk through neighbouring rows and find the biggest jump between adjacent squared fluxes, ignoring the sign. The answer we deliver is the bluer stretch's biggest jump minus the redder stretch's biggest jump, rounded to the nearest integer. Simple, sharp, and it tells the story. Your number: 14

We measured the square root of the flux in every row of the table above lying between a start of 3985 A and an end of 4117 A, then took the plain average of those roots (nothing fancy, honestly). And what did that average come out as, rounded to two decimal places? 2.76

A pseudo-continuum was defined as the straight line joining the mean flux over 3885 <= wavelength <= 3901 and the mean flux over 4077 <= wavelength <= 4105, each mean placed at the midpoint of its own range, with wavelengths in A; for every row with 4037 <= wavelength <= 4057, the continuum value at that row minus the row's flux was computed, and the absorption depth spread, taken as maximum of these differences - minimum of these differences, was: 1.3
